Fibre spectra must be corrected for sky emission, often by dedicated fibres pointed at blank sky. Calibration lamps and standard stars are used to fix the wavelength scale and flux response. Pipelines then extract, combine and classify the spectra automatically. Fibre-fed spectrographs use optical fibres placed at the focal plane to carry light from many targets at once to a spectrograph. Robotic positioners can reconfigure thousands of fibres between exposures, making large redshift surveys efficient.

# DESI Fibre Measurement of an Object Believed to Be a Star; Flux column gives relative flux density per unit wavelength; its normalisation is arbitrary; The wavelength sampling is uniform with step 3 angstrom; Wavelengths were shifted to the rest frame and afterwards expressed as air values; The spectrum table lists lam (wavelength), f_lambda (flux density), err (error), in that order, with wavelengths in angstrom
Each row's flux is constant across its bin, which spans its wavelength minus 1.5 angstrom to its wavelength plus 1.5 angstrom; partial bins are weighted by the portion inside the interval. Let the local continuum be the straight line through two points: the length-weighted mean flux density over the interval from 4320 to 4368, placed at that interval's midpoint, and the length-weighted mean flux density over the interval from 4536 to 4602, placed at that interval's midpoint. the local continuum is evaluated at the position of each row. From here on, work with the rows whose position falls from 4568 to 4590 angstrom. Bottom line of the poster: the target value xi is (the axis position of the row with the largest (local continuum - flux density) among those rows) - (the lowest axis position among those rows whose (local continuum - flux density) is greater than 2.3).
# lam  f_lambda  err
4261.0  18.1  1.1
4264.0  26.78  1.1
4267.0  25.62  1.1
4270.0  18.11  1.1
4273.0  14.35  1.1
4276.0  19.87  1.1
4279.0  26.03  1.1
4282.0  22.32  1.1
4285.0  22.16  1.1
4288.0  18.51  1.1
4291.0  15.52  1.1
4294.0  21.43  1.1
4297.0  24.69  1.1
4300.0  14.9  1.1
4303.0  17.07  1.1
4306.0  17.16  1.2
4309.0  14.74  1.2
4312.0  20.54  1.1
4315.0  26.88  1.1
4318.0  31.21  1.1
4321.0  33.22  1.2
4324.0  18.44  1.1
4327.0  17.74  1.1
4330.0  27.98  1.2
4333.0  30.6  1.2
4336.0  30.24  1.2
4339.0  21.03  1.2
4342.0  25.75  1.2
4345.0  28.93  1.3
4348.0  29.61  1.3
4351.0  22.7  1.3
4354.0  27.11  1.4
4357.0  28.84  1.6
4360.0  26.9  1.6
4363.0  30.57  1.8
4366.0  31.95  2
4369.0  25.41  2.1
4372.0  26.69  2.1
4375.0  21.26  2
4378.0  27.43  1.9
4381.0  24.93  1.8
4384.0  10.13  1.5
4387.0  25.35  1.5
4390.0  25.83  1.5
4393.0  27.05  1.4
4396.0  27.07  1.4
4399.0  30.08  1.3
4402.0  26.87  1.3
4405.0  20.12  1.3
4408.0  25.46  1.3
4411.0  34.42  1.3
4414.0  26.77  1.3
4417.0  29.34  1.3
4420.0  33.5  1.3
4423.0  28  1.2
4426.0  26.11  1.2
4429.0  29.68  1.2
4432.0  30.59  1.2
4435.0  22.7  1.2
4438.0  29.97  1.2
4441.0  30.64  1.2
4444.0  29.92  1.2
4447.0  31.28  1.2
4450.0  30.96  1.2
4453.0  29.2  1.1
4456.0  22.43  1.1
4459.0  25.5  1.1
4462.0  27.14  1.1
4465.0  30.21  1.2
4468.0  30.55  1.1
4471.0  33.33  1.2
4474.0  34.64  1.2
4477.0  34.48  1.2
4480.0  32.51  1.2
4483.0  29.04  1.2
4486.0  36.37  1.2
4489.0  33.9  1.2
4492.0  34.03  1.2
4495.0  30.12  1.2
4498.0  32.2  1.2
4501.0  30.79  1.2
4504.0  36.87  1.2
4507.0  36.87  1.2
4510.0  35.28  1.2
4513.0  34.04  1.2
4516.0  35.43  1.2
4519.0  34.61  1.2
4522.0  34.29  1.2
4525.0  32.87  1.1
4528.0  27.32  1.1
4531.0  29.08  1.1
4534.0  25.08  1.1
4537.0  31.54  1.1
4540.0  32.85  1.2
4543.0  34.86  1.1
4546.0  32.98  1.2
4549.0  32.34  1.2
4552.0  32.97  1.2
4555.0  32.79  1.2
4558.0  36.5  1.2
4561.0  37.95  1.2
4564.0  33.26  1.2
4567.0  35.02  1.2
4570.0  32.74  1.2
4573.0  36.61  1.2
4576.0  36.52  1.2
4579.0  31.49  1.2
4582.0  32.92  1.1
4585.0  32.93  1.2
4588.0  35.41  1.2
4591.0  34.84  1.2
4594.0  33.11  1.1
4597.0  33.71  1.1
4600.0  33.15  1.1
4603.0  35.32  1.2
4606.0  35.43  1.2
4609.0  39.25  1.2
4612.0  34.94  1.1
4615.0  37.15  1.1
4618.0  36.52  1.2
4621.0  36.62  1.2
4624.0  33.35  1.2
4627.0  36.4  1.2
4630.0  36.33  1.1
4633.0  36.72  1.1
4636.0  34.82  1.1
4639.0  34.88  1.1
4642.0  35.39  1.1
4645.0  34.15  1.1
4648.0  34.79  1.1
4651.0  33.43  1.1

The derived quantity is 0 angstrom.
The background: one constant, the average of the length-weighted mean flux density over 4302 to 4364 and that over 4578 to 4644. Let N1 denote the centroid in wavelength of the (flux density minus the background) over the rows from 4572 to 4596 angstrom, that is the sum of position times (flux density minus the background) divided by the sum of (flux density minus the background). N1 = 4582.5 angstrom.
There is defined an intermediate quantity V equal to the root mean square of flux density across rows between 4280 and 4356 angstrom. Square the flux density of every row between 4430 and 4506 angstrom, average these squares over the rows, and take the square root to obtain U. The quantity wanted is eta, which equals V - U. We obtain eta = -7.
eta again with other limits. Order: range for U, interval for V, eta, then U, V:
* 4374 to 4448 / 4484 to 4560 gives 6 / 27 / 33.2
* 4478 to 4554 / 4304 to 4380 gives -7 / 33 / 26.2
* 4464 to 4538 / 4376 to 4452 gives -5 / 33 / 27.8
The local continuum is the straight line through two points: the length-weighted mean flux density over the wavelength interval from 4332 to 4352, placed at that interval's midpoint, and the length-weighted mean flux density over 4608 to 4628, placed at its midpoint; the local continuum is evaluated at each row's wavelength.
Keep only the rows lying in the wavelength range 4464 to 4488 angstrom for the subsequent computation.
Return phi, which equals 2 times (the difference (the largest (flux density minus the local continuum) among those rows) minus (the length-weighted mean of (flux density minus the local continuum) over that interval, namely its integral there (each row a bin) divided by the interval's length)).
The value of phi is 7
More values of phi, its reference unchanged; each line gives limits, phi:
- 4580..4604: 3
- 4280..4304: 10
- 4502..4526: 4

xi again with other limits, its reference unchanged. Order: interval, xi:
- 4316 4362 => 3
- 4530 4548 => 3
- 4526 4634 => 6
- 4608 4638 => 0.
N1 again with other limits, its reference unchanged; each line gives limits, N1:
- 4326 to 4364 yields 4340.7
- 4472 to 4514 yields 4495.2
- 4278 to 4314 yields 4297.5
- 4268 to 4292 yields 4280.4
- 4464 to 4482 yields 4474.9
